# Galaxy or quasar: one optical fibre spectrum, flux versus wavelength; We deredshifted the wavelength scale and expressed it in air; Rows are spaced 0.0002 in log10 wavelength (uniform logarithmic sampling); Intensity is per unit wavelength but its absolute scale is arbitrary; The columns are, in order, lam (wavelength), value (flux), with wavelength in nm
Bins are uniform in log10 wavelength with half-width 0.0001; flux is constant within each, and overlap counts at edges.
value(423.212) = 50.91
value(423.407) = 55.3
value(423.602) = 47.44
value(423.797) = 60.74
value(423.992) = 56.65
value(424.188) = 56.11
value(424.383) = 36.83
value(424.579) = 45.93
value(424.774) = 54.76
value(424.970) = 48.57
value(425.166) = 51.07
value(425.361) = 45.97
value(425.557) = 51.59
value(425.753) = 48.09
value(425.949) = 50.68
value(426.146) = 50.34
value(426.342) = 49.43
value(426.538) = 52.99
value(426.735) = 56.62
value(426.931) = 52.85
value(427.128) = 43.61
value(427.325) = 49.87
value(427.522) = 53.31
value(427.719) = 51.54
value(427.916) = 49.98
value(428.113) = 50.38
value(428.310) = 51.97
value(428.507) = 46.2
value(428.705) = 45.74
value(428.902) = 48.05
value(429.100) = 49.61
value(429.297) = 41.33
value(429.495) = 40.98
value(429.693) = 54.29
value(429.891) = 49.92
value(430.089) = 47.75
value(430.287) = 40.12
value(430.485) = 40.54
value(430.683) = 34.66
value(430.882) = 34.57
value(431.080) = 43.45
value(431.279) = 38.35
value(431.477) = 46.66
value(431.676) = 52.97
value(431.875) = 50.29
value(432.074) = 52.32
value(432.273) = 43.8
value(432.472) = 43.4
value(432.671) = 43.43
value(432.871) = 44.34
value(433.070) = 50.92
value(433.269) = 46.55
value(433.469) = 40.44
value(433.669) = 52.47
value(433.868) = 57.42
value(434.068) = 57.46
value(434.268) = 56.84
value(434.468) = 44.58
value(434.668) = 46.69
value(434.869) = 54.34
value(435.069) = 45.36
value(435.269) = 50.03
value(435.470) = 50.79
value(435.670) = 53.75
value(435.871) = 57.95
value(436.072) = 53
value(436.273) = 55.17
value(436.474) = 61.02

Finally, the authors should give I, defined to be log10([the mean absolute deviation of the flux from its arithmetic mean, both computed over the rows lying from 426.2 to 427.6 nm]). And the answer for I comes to 0.49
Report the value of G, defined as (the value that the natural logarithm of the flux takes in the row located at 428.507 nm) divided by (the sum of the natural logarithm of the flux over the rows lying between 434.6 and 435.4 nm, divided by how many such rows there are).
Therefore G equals 0.98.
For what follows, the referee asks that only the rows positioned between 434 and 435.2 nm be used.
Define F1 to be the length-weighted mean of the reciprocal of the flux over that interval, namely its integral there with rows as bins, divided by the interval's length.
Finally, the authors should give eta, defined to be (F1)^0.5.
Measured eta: 0.141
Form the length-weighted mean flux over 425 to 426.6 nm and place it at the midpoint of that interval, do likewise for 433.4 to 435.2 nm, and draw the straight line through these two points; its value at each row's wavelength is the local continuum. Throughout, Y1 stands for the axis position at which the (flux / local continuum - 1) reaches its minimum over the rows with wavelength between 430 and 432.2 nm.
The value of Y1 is 430.882 nm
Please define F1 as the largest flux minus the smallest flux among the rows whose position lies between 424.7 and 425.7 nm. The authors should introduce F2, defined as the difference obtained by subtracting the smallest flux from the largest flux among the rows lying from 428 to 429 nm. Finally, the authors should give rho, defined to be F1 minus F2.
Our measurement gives 3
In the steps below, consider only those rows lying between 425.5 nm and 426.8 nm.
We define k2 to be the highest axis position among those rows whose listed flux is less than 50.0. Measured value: 426.342 nm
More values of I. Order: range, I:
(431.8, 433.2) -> 0.56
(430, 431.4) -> 0.54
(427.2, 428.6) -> 0.19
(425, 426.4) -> 0.18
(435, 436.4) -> 0.49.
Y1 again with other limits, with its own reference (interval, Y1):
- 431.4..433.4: 432.472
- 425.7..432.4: 430.882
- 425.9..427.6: 427.128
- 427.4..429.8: 429.495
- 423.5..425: 424.383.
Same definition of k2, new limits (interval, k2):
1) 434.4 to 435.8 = 435.069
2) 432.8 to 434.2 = 433.469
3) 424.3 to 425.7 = 425.361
